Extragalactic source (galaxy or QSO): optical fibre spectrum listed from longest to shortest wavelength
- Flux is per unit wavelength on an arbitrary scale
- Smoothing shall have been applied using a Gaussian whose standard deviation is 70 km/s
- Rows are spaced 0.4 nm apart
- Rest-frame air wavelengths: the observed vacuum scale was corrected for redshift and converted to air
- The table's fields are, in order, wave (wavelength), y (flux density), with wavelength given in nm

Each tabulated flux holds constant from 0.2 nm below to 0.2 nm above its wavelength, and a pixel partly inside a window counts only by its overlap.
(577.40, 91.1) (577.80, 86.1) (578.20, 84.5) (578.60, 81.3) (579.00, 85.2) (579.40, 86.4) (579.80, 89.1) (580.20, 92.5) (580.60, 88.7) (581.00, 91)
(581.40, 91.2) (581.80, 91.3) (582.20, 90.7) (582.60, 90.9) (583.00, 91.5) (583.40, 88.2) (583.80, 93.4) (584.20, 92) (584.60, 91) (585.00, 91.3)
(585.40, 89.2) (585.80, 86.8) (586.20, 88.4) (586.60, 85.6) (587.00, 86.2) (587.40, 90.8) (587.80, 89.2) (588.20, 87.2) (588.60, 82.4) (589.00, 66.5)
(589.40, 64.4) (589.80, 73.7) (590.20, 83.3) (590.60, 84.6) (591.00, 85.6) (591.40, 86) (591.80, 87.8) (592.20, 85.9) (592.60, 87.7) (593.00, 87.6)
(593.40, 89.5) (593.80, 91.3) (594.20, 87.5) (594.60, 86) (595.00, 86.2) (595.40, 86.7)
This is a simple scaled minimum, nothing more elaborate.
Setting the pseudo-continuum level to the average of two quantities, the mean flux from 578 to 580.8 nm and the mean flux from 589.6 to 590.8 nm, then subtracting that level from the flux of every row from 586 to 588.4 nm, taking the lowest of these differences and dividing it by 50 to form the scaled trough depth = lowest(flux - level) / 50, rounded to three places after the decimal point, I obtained 0.039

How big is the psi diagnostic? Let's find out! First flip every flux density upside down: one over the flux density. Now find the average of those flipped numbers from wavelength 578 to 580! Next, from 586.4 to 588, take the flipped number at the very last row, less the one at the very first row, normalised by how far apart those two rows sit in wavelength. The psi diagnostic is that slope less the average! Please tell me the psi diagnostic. -0.0121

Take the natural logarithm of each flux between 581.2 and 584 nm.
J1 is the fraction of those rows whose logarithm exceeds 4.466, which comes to 1.0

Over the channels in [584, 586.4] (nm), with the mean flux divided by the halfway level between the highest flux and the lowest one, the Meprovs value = 1.004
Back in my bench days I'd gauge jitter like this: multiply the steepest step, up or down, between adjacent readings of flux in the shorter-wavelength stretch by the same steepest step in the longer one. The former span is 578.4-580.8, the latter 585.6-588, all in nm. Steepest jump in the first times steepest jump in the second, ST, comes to 18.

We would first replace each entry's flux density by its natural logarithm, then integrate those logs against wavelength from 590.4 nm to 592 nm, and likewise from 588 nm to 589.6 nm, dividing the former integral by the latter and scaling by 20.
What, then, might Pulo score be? 20.7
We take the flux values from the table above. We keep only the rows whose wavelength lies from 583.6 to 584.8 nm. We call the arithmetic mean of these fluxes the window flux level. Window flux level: 92.1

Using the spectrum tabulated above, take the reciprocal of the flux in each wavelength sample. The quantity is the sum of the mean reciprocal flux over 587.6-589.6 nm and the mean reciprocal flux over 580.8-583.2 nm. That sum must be 0.0241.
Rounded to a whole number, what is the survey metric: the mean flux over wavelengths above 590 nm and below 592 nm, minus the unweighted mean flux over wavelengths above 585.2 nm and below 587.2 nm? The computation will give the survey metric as -2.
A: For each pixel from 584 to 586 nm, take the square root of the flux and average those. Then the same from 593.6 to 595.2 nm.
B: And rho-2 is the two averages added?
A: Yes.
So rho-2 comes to 18.9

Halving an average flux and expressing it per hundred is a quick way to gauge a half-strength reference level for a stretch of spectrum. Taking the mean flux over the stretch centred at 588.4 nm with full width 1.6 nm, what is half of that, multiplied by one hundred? 4066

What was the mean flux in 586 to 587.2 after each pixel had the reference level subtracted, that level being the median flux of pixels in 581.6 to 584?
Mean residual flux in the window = -4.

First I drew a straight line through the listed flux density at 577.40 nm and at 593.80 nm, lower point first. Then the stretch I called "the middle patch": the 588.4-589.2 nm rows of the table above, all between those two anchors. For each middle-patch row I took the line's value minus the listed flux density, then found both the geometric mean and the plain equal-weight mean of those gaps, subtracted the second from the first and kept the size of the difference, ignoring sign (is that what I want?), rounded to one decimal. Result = 2.0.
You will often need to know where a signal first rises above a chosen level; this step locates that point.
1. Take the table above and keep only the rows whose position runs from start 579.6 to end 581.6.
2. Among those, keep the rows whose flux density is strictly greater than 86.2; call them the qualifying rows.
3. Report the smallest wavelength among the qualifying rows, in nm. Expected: 579.80 nm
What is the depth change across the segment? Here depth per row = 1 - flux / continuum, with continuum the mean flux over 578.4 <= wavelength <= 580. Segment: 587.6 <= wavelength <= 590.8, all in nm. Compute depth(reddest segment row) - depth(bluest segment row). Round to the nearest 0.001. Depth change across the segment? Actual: 0.054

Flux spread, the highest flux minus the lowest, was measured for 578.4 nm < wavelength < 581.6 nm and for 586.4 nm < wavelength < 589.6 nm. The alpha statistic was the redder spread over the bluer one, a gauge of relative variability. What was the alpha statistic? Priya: 2.4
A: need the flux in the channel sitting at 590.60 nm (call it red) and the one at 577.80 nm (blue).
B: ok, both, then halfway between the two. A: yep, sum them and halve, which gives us 85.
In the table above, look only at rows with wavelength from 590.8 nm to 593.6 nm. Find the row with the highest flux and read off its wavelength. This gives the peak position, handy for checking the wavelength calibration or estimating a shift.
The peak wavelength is 593.40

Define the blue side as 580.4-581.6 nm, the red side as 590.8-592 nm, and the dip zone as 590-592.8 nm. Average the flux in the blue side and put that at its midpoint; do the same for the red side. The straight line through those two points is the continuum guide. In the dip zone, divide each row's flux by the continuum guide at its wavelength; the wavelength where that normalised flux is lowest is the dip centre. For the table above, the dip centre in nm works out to 590.20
